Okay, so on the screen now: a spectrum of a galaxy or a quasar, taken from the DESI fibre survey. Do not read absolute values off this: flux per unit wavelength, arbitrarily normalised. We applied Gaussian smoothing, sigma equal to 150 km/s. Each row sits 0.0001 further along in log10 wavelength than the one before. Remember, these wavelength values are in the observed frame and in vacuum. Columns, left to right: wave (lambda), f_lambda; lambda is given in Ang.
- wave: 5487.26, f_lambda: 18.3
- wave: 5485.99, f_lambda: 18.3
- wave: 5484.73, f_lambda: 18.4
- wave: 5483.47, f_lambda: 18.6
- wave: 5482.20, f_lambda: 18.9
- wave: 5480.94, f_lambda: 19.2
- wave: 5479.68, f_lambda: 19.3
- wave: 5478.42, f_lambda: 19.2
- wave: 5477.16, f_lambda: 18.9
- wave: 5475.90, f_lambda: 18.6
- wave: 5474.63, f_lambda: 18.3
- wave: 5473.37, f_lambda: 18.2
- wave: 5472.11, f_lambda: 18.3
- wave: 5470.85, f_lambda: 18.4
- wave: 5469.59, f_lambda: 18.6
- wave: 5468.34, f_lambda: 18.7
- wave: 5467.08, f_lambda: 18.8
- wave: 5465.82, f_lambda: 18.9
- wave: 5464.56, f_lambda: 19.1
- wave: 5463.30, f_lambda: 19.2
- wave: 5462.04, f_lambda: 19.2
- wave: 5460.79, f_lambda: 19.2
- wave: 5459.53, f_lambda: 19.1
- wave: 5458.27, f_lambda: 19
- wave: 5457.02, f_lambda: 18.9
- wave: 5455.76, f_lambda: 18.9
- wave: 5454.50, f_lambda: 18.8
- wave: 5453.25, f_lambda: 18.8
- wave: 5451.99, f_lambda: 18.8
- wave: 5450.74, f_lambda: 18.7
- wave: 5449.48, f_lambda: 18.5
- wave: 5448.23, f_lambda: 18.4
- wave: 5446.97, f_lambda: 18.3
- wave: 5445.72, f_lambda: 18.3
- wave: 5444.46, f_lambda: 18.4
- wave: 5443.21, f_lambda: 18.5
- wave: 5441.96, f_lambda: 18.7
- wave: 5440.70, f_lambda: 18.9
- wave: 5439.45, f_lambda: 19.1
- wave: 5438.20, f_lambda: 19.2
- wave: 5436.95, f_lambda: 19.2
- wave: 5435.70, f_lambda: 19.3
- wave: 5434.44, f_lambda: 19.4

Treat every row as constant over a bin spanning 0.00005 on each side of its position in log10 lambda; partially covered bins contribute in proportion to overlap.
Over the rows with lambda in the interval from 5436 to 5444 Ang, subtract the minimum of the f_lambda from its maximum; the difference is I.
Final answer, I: 0.70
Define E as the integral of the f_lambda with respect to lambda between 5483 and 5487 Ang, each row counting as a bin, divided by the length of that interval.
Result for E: 18.4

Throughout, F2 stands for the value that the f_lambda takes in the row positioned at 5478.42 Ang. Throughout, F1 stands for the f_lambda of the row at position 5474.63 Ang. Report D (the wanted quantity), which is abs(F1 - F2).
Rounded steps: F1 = 18.3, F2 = 19.2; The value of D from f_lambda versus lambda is 0.9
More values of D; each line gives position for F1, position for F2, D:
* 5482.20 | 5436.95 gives 0.3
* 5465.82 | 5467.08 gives 0.1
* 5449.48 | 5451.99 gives 0.3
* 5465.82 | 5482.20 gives 0.0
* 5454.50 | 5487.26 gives 0.5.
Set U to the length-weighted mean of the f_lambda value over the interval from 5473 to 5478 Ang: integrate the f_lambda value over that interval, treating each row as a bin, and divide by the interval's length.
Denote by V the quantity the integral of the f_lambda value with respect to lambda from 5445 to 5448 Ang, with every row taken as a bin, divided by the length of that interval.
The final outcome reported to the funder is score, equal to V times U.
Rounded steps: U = 18.5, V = 18.27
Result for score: 338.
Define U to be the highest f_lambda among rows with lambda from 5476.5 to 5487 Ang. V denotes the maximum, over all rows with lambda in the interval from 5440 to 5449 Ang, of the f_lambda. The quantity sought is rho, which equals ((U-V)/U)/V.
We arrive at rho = 0.0011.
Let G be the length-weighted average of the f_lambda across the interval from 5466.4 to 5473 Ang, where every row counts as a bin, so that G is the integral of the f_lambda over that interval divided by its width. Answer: 18.6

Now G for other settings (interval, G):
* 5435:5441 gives 19.2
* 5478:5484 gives 19.0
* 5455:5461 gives 19.0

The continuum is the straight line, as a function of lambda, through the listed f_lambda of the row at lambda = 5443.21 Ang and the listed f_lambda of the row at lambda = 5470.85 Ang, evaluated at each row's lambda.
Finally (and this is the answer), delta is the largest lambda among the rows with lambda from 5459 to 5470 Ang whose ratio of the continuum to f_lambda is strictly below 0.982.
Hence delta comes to 5467.08 Ang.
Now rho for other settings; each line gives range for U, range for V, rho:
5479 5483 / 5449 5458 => 0.0011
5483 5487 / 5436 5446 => -0.0017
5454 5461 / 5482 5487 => 0.0008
